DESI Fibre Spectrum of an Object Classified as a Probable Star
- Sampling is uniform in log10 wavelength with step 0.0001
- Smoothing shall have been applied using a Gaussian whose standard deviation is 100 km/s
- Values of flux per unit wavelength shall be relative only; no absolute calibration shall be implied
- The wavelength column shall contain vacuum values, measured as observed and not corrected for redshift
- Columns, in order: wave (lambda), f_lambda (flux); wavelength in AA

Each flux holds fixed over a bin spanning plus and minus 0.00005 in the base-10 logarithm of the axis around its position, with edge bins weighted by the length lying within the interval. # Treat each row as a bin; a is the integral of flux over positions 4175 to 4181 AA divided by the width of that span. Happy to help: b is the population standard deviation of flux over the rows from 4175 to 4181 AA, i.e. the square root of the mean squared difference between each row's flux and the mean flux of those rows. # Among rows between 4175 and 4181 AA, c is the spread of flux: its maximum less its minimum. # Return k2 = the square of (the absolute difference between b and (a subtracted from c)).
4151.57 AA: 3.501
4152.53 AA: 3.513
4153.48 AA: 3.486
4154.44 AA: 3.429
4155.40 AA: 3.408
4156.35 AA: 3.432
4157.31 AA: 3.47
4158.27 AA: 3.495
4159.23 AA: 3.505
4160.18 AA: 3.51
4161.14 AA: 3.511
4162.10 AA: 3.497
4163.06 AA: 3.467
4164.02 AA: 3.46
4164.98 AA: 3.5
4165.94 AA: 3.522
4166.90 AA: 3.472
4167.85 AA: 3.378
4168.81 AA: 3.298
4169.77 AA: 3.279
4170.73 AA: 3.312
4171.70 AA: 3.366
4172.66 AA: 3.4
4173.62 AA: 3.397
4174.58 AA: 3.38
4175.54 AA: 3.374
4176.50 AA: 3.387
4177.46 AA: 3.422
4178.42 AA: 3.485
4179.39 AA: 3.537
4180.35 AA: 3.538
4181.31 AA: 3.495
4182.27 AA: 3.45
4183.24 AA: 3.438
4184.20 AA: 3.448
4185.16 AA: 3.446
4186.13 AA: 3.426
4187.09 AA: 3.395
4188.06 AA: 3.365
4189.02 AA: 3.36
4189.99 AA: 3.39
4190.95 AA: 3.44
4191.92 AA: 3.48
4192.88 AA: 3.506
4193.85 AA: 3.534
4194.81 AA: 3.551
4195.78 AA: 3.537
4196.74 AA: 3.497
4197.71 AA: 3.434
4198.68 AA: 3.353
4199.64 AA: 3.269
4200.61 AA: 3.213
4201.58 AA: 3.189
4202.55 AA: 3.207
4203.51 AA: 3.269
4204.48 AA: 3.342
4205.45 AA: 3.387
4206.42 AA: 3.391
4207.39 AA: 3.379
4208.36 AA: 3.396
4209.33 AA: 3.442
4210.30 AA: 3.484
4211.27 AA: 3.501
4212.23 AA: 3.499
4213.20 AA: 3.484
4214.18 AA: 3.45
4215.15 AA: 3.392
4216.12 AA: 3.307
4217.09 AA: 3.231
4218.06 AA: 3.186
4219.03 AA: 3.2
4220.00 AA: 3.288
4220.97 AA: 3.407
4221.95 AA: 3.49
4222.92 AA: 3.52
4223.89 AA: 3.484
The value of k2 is 11.3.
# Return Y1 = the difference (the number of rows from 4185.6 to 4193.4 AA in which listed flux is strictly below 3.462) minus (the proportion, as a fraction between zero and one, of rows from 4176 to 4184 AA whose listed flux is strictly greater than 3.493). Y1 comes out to 6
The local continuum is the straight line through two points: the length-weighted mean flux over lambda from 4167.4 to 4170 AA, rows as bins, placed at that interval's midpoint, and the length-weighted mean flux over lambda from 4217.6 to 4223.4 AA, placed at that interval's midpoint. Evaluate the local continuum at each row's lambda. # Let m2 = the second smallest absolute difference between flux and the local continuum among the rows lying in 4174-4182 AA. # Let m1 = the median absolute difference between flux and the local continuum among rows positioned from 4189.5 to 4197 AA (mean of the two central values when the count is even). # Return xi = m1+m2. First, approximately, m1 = 0.167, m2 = 0.056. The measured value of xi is 0.22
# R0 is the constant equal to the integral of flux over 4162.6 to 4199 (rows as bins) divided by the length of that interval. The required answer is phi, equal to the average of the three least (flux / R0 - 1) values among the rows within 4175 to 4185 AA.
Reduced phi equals -0.012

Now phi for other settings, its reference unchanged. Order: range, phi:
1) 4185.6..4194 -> -0.018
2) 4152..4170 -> -0.034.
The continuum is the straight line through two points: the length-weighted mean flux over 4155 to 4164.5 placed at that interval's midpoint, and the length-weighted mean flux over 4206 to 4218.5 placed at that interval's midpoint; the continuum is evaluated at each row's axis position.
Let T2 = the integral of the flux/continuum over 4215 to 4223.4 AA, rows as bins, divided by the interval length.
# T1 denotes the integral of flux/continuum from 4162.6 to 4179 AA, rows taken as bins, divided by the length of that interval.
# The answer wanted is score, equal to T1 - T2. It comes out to 0.000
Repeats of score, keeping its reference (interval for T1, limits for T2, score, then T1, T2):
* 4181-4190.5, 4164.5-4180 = 0.009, 1.00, 0.99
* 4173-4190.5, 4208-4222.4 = -0.001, 1.00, 1.00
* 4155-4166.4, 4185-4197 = -0.006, 1.00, 1.01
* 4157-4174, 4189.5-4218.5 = -0.004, 0.99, 0.99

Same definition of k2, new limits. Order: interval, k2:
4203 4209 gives 10.8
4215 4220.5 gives 9.8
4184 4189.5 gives 11.2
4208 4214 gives 11.6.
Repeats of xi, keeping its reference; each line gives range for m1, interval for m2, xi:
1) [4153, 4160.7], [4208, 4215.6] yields 0.22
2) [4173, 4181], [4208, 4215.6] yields 0.14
